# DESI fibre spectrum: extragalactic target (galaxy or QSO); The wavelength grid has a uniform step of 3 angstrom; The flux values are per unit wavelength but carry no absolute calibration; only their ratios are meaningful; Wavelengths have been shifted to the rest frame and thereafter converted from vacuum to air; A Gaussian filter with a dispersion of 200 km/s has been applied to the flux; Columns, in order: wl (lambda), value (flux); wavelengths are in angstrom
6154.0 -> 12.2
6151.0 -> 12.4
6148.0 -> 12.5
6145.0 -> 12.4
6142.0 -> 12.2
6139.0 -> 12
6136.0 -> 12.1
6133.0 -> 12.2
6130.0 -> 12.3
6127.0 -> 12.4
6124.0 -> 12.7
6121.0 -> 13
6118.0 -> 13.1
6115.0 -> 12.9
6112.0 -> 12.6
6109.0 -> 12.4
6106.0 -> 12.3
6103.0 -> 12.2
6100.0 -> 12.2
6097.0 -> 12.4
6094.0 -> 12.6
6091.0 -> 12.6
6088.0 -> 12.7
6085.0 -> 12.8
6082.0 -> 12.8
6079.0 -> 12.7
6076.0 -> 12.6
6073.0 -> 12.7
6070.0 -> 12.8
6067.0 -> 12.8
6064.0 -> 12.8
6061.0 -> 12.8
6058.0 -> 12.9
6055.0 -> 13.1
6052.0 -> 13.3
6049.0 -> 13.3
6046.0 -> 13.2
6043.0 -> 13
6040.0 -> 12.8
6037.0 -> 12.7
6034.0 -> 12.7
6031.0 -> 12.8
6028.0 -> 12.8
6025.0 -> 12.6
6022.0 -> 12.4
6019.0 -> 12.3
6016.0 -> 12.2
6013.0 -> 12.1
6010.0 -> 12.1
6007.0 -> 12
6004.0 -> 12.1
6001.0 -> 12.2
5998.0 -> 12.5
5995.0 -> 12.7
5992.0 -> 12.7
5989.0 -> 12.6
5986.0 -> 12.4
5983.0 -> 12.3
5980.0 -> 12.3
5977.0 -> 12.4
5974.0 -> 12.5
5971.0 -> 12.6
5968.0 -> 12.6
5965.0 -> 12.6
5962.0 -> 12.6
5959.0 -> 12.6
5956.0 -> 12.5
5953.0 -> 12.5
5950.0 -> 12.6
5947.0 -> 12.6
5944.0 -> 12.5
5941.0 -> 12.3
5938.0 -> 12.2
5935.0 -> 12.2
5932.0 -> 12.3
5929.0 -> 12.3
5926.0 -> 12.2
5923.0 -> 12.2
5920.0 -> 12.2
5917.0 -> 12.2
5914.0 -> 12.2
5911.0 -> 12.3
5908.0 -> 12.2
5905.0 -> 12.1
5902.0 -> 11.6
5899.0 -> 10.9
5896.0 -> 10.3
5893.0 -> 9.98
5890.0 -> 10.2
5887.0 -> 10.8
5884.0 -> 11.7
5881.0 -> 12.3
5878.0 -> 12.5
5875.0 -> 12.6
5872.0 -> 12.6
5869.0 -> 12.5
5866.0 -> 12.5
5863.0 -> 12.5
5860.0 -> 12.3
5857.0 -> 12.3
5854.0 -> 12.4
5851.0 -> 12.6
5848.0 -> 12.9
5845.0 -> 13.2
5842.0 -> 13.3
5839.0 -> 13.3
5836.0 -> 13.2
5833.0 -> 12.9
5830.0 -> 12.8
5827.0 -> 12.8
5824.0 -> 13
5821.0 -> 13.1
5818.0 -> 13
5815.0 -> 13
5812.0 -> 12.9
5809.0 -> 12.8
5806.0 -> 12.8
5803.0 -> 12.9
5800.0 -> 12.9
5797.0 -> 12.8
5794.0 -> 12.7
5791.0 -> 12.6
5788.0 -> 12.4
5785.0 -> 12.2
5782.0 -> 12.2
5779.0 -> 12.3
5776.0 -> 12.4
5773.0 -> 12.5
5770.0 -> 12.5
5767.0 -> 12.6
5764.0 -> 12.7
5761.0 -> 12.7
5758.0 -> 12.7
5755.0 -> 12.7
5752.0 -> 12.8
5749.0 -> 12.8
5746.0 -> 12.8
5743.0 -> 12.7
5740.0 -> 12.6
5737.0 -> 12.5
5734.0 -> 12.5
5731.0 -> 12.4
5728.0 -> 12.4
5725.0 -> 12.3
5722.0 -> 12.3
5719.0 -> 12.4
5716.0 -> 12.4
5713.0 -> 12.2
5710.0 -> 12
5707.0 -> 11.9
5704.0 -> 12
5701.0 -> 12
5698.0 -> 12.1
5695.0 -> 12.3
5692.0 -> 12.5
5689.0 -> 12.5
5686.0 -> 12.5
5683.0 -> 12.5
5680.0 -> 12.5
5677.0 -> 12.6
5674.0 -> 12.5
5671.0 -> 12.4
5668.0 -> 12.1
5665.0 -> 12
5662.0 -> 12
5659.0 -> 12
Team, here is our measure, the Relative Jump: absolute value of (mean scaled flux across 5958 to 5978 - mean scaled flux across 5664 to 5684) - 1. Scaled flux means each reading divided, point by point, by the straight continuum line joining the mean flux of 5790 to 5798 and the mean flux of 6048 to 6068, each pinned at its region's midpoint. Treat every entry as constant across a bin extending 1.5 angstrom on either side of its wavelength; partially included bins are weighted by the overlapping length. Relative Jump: -0.989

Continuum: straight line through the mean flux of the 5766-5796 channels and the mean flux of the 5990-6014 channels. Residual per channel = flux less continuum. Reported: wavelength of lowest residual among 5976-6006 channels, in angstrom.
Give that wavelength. 6004.0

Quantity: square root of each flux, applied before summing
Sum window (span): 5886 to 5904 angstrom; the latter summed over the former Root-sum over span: 20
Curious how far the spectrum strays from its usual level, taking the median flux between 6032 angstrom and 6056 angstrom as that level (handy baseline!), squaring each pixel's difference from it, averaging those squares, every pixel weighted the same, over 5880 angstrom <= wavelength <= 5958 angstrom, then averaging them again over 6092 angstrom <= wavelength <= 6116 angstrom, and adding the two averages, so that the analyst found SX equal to 2.3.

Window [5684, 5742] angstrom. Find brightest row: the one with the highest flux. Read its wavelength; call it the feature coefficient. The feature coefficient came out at 5740.0 angstrom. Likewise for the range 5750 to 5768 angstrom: 5752.0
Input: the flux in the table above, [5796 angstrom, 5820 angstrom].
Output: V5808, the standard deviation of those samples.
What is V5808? 0.08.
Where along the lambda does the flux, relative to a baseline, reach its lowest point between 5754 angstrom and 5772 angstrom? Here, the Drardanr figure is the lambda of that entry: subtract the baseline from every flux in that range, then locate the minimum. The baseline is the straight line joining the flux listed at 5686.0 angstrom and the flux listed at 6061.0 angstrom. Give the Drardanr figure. 5770.0 angstrom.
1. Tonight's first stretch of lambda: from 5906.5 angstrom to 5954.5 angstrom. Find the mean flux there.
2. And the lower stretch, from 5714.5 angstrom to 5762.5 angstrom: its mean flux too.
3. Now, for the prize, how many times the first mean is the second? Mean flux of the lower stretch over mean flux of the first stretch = 1.02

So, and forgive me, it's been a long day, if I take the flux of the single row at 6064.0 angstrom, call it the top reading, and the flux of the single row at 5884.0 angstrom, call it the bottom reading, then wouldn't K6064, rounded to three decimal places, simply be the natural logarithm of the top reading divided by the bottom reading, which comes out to 0.090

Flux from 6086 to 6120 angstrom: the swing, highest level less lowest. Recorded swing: 0.90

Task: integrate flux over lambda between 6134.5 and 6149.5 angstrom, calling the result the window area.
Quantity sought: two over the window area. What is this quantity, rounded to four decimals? 0.0109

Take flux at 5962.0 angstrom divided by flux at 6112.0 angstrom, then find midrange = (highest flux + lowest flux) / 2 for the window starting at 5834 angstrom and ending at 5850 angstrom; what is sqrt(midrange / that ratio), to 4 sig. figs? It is 3.619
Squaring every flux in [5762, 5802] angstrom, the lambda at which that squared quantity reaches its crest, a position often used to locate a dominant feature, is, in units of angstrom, 5800.0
